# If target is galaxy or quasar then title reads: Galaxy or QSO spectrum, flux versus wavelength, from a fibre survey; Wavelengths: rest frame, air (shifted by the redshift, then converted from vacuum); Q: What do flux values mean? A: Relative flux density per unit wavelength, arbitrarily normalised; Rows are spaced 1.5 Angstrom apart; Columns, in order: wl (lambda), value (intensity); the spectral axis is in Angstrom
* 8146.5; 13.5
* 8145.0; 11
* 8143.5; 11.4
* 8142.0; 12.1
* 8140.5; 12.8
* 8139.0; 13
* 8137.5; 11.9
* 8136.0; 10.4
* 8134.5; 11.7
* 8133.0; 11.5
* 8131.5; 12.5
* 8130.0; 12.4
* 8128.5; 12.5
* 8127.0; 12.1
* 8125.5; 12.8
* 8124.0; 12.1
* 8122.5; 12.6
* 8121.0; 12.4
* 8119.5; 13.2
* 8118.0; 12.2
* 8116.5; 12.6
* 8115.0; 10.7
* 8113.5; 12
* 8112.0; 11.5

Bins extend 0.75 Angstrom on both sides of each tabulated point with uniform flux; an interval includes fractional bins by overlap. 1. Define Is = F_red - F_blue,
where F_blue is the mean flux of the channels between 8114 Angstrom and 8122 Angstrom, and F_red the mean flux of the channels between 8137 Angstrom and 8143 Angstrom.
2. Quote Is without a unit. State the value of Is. 0.2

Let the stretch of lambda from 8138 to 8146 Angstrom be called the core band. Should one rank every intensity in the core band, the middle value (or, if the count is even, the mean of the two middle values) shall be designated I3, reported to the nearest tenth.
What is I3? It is 12.1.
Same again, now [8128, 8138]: 11.9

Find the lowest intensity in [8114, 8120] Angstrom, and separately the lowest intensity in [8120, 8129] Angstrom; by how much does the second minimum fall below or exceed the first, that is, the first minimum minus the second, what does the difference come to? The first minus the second -1.4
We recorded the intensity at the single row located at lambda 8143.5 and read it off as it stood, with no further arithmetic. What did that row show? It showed 11.4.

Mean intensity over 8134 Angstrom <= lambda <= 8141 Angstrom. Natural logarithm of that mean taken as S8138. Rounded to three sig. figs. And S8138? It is 2.48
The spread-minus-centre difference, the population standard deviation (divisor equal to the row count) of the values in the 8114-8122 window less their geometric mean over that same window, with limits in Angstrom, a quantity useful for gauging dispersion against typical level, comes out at -11.4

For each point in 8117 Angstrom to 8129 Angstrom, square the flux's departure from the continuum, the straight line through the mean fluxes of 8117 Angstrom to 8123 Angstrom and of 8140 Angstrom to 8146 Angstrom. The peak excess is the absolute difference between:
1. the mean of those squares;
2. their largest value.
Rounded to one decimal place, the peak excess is 0.2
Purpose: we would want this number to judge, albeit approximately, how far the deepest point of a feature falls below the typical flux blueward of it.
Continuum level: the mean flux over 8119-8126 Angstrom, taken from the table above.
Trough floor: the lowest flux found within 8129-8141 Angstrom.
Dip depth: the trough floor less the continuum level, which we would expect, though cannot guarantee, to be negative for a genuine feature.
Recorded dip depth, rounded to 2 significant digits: -2.2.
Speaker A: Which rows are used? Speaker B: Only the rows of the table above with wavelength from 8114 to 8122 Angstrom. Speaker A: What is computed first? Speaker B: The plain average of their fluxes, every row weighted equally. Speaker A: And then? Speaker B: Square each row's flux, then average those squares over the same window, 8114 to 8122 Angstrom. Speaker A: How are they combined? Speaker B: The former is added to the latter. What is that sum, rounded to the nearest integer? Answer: 162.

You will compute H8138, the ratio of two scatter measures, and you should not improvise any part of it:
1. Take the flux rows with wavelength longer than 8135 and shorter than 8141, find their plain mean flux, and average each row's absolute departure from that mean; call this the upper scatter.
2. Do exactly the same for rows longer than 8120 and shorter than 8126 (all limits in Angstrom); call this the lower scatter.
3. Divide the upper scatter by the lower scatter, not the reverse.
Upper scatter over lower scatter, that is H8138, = 3.9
